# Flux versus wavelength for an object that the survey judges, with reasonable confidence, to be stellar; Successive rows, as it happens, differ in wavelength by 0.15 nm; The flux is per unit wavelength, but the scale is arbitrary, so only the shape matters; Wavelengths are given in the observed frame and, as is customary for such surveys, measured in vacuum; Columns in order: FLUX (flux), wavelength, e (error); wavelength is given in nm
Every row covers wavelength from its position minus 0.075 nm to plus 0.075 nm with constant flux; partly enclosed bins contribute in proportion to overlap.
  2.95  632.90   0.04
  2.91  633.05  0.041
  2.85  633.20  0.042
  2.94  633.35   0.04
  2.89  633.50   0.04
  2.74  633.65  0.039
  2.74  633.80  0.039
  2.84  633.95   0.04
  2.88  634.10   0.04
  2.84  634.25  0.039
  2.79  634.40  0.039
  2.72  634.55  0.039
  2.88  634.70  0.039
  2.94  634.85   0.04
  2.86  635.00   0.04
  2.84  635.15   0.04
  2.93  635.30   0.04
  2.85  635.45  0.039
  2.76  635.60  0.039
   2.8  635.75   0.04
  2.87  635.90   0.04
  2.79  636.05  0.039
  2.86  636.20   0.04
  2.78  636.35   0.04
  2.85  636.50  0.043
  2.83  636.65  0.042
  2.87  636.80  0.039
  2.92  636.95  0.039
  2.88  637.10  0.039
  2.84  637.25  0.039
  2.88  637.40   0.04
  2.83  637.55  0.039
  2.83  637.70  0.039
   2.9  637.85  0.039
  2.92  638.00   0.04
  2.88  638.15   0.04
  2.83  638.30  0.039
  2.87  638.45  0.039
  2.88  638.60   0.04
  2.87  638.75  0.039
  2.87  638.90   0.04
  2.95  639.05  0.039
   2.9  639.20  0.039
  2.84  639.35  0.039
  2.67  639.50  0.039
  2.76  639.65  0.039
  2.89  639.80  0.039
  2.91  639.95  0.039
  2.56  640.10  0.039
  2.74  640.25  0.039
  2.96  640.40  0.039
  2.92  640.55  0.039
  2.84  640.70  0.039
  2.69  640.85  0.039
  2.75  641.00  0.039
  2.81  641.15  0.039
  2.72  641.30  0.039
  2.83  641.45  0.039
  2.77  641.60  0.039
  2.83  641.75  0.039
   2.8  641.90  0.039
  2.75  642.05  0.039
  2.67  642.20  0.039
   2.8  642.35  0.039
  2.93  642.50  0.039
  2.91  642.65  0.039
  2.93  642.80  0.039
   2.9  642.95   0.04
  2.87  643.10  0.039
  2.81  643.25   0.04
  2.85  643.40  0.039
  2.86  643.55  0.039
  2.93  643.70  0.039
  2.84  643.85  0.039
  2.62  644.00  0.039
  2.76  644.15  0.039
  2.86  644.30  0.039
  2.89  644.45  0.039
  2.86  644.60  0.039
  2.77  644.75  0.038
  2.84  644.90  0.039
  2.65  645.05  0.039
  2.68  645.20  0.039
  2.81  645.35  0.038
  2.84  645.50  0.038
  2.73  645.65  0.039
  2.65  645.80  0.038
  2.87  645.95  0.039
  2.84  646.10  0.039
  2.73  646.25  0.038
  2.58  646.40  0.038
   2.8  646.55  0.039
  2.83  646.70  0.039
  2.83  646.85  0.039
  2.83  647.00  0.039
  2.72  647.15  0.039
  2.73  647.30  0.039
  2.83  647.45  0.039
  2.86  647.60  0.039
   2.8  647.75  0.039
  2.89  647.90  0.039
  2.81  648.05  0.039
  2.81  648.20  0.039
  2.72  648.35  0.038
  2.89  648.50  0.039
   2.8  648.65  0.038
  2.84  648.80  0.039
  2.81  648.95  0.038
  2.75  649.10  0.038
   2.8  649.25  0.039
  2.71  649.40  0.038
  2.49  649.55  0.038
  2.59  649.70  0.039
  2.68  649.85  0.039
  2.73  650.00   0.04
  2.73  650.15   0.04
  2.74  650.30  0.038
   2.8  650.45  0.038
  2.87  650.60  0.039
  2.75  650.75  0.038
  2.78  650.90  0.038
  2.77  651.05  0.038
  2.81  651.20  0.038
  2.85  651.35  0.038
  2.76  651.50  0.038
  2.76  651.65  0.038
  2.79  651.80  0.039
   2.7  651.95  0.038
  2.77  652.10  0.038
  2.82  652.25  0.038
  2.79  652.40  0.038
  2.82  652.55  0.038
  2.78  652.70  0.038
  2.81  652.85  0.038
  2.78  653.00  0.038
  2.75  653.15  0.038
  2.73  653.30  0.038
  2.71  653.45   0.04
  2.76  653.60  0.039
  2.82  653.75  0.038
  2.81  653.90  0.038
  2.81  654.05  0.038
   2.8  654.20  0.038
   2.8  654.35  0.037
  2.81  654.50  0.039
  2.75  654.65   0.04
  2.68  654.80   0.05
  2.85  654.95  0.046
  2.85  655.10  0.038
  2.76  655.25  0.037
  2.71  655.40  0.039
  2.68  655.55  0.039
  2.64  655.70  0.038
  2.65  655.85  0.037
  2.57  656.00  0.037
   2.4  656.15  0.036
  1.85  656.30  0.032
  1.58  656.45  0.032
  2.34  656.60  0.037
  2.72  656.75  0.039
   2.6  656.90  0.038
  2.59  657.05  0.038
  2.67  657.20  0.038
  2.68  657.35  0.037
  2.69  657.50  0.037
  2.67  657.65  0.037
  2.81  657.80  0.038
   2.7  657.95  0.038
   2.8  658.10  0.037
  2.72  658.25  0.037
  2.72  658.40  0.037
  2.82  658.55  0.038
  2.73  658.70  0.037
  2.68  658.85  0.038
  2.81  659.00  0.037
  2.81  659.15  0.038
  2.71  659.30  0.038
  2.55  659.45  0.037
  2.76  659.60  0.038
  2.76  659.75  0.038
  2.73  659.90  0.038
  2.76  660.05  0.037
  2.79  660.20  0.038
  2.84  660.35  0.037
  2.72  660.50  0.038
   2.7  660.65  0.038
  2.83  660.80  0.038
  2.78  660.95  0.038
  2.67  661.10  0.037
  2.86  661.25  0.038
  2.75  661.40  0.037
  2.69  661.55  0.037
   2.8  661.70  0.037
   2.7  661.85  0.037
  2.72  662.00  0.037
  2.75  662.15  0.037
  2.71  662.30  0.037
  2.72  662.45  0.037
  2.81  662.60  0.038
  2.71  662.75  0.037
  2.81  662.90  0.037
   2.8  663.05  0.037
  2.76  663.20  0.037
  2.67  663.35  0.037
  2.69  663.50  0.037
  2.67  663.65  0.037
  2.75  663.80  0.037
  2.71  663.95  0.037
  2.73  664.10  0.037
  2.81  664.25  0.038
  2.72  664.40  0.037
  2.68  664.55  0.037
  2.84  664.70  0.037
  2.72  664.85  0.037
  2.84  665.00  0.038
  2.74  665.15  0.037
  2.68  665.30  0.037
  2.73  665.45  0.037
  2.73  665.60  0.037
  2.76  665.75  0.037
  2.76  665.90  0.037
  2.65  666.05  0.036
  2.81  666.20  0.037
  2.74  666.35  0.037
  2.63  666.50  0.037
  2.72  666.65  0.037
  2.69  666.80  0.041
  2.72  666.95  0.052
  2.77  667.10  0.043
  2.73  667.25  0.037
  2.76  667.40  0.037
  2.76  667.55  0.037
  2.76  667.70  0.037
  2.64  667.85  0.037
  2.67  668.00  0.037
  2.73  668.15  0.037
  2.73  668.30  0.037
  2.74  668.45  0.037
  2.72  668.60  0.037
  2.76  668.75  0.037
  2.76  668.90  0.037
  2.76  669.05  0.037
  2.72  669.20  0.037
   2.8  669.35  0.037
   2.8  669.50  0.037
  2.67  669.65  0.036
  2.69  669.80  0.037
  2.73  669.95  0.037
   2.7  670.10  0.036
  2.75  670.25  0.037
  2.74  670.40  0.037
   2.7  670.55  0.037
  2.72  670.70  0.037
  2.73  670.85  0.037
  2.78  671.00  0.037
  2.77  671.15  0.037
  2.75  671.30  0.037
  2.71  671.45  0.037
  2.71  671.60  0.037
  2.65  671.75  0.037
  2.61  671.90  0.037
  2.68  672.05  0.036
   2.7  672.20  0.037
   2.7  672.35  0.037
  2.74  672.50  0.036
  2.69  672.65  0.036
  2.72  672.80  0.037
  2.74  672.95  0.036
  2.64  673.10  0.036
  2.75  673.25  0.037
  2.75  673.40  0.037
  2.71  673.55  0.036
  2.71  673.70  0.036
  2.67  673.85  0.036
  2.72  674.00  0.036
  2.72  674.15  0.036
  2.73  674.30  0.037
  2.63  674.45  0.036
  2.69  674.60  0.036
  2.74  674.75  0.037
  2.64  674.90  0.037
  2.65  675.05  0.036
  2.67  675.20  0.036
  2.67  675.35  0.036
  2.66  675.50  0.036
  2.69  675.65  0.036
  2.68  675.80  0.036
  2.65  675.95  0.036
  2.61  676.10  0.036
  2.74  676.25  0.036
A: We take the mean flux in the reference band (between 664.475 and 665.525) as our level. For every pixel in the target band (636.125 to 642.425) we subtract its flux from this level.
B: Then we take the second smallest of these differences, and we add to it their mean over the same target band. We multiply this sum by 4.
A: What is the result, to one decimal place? -1.1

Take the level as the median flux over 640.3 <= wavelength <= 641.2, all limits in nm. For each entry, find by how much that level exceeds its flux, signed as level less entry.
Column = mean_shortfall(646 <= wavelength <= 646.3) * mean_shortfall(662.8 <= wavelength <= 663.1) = 0.001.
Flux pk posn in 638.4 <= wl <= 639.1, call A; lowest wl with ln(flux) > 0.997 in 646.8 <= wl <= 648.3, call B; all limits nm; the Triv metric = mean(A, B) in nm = 642.95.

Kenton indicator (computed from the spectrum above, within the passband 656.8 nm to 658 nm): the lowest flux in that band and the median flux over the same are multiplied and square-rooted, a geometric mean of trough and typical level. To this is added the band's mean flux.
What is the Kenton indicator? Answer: 5.31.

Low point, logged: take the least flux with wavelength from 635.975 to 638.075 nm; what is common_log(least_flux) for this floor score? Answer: 0.444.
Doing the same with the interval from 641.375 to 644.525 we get 0.418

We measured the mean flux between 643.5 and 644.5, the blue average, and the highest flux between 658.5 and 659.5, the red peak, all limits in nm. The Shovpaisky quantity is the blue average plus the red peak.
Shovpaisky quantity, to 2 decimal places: 5.64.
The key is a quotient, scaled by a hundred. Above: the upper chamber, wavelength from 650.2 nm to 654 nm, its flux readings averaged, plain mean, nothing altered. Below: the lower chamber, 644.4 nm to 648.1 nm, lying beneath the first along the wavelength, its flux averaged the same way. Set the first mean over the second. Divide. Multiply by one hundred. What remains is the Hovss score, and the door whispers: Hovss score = 100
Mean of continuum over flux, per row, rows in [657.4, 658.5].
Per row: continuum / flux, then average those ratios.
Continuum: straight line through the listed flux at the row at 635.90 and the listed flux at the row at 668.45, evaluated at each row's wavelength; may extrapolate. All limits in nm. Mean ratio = 1.019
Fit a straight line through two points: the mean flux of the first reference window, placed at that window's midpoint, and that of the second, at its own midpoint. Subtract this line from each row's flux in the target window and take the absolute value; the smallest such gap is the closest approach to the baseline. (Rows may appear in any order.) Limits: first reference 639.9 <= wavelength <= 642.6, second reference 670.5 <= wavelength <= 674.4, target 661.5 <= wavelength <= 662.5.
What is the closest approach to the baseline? 0.012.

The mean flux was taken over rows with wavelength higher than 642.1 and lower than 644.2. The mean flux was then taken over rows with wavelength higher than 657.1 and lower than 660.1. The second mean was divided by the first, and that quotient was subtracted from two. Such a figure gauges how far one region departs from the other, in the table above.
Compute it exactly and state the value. 1.04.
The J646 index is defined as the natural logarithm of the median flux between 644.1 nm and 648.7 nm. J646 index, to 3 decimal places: 1.033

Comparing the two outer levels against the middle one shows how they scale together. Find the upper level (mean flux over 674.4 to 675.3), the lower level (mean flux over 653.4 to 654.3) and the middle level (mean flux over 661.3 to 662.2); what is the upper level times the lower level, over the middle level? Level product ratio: 2.72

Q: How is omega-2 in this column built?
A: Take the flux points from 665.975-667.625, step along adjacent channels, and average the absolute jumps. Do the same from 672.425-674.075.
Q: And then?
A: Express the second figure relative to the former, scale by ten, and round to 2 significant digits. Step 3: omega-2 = 7.2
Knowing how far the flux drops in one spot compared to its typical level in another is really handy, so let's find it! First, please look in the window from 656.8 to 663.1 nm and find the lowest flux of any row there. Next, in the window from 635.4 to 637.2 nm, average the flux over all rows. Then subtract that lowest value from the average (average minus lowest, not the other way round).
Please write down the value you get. 0.29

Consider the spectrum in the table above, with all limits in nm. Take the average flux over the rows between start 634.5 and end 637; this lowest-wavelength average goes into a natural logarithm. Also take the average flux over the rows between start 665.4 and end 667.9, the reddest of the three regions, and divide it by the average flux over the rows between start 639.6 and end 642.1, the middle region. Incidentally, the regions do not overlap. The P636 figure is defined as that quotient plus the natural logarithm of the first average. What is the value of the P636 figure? 2.02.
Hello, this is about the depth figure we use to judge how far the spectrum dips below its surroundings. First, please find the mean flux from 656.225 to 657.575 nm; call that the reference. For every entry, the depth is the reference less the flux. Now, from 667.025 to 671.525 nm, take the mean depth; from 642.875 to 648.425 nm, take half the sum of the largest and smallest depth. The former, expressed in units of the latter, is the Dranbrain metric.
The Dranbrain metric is 0.94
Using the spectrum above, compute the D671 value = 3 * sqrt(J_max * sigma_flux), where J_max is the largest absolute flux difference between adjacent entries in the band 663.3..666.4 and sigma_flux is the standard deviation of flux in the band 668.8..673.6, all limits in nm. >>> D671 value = 0.25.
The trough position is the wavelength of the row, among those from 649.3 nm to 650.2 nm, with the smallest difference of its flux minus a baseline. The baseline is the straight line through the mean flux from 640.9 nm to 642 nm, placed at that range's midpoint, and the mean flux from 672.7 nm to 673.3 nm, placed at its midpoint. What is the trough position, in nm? 649.55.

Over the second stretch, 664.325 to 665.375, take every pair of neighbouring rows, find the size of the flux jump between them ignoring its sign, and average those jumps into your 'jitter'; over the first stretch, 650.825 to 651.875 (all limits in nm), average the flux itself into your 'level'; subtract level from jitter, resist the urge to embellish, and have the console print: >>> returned -2.69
